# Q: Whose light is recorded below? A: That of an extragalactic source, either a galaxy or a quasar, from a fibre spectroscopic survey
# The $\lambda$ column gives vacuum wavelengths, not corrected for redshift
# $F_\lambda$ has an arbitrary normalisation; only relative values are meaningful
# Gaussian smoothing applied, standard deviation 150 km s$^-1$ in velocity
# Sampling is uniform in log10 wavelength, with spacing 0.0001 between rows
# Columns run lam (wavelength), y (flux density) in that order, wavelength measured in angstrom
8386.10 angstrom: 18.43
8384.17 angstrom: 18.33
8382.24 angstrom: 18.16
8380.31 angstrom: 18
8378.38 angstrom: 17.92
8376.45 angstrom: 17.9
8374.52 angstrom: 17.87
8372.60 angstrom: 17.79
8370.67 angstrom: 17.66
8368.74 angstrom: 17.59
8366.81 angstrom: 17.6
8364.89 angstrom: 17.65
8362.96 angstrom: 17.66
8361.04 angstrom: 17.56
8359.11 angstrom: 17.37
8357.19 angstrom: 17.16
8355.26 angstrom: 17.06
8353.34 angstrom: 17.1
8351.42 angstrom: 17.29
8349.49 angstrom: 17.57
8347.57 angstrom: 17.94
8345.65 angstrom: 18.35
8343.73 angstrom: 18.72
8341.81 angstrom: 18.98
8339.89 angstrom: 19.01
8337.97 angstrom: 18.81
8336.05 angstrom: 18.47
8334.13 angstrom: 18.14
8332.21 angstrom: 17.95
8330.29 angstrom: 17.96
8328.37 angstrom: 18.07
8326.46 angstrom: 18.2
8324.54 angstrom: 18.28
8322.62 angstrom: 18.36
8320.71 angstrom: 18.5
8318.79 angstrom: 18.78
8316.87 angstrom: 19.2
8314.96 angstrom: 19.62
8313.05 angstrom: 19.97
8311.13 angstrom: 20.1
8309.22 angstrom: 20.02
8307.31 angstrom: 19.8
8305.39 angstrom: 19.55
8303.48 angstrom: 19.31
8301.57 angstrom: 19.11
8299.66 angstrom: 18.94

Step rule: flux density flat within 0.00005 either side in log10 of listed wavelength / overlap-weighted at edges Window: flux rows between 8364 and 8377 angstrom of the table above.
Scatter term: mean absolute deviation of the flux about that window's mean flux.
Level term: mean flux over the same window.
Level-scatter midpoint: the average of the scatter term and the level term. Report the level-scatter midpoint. 8.92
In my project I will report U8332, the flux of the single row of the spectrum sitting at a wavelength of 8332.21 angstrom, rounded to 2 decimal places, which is 17.95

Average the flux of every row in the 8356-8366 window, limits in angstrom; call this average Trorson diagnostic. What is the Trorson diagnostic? 17.5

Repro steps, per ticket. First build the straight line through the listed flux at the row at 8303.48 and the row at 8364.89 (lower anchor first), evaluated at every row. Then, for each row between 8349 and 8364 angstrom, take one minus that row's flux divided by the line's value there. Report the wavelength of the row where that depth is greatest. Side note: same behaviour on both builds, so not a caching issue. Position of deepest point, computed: 8353.34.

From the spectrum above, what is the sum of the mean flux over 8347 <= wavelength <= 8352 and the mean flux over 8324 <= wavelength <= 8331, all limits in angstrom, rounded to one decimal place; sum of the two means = 35.7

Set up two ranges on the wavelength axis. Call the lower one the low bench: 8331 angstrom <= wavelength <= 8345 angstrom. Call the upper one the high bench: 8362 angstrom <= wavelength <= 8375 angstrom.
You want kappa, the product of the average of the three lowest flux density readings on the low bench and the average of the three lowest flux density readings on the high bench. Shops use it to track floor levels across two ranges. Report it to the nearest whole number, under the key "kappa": 320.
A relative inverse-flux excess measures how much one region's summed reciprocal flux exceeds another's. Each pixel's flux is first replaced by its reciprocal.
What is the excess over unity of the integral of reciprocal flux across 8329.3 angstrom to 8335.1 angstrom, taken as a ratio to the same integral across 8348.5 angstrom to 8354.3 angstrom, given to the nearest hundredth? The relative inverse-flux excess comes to -0.04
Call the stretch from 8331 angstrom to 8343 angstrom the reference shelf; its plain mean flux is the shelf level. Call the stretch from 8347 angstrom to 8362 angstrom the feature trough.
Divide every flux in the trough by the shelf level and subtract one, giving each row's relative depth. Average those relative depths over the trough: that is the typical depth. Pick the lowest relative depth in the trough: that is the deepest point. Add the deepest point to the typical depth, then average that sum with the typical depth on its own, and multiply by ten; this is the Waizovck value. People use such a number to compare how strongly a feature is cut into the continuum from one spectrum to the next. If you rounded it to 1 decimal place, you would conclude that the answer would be -1.0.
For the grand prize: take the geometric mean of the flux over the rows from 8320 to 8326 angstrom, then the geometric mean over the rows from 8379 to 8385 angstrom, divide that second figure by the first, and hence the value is 0.99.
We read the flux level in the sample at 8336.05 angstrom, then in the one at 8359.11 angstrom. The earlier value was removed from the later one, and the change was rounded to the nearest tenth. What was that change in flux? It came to -1.1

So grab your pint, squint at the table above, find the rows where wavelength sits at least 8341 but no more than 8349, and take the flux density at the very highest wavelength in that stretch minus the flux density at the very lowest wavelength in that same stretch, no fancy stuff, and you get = -1.0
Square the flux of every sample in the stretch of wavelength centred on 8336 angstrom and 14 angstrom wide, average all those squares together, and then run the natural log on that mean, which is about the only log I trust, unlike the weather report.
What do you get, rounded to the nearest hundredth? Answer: 5.83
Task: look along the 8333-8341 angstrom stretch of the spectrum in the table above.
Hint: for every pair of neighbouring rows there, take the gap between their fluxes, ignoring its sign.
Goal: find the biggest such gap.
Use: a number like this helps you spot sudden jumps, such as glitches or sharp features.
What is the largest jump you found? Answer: 0.34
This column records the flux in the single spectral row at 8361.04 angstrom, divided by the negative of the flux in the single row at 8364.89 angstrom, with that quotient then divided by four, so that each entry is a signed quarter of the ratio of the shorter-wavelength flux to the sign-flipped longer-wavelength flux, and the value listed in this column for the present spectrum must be -0.249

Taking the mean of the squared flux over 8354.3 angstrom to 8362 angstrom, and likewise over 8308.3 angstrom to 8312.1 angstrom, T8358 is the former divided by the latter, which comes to 0.743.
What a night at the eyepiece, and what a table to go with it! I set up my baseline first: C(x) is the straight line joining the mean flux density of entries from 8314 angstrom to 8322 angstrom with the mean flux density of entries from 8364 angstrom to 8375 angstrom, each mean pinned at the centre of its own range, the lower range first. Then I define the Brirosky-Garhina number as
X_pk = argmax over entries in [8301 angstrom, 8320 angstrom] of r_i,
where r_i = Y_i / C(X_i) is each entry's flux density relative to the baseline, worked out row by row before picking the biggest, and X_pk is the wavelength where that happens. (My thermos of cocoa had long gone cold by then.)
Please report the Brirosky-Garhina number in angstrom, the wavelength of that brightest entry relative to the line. 8311.13 angstrom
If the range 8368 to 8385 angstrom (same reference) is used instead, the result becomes 8384.17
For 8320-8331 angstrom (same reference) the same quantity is 8320.71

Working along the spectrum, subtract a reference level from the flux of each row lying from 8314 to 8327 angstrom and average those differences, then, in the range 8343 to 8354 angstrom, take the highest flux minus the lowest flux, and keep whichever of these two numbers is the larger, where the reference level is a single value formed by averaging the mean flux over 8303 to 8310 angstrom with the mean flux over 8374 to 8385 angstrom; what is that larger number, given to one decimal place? 1.6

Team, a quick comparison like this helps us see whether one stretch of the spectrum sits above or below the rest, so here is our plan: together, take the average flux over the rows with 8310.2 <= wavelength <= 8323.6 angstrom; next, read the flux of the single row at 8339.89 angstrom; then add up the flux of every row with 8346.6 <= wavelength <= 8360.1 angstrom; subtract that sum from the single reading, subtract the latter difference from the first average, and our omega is 122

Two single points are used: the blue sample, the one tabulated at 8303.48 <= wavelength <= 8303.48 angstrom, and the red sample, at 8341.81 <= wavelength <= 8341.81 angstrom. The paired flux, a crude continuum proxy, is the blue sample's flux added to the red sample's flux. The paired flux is 38.3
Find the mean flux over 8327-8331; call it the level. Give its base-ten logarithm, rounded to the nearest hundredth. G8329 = 1.26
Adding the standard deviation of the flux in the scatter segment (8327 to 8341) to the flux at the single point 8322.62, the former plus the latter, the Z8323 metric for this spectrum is 18.8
